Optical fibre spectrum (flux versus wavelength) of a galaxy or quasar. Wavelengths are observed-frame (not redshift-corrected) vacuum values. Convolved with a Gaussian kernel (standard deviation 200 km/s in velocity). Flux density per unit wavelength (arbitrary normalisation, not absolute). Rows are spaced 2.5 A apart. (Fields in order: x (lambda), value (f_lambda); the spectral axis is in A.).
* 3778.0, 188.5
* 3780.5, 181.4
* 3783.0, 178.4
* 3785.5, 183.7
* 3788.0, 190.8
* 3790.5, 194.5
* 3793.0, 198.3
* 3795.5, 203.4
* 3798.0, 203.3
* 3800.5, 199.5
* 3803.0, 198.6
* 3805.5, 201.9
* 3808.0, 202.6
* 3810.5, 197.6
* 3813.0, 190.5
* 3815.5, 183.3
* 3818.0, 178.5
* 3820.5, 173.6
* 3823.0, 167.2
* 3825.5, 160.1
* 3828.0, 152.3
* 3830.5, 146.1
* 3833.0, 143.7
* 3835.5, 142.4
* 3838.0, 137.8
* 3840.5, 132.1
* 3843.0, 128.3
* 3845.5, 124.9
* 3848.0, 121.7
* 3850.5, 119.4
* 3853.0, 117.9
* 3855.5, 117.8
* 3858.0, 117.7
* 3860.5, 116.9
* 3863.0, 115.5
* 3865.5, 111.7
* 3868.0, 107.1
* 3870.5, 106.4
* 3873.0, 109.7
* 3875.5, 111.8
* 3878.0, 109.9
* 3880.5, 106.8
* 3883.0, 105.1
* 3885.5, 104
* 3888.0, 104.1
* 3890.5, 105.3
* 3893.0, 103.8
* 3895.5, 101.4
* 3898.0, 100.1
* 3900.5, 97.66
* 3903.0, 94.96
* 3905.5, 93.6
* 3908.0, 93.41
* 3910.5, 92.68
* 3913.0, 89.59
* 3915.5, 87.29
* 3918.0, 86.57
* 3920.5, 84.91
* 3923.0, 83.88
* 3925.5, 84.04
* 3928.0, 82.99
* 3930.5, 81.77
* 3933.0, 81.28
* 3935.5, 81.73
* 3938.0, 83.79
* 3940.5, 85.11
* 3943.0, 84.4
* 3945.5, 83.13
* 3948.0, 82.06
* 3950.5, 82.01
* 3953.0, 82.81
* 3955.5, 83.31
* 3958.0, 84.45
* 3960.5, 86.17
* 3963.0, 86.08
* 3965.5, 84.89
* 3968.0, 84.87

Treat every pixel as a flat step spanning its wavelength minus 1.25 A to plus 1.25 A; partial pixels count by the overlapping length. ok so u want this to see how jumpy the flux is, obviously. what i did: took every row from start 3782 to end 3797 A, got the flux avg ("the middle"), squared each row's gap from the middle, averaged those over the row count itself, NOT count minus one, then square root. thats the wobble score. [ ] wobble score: 8.5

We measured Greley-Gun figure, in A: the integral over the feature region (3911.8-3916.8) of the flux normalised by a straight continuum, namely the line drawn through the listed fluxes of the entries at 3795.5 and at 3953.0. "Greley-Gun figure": 4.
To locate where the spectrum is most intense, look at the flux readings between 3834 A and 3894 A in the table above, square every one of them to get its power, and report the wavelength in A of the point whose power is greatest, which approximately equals 3835.5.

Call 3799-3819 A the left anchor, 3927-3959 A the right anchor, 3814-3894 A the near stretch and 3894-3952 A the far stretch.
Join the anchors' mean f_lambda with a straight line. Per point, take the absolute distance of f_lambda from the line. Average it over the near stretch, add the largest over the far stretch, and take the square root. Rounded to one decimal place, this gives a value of 7.1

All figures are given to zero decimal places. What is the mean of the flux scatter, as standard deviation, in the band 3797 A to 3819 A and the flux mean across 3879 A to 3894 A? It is 57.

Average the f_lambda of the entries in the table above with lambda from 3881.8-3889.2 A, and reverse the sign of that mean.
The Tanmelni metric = -104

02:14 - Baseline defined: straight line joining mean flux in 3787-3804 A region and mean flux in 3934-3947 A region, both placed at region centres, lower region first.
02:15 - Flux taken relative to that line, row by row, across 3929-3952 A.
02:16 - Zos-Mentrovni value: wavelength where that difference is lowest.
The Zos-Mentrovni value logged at 3930.5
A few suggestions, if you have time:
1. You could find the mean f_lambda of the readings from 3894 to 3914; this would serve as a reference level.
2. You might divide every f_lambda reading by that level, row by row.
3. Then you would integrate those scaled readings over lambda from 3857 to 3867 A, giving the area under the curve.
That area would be 12 A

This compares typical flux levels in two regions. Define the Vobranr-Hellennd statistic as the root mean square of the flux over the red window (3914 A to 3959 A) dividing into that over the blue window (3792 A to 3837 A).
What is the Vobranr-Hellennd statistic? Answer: 2.2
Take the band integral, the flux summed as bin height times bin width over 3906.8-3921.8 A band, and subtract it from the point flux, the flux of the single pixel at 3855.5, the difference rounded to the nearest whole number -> -1218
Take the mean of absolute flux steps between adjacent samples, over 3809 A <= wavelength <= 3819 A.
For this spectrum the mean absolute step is 6.4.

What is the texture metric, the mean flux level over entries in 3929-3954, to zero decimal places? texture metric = 83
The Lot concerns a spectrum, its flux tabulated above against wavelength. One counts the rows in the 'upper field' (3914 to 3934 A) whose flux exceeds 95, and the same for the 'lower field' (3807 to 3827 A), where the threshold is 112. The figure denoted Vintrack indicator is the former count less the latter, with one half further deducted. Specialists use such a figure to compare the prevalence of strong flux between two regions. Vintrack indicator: -8.5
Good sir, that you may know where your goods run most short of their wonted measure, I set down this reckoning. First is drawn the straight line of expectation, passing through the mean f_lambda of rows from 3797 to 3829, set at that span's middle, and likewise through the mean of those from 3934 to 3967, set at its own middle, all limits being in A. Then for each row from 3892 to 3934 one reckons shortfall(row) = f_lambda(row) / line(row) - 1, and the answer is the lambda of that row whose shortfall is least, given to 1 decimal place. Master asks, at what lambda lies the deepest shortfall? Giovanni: 3915.5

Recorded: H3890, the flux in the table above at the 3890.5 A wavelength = 105.3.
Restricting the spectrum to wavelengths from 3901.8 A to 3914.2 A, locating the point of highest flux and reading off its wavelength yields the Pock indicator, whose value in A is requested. 3903.0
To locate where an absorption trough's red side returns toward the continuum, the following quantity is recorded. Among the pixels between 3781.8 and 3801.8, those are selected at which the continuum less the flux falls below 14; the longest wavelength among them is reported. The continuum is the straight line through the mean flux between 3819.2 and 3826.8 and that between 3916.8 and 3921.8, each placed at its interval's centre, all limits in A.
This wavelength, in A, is 3800.5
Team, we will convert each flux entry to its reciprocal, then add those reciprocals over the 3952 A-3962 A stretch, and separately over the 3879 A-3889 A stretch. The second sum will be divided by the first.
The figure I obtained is 0.80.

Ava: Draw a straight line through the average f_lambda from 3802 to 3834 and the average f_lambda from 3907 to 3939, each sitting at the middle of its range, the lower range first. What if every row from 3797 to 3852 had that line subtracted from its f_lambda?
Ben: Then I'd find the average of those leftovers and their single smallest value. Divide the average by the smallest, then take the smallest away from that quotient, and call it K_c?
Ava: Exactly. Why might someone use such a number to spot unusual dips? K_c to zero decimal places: 29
